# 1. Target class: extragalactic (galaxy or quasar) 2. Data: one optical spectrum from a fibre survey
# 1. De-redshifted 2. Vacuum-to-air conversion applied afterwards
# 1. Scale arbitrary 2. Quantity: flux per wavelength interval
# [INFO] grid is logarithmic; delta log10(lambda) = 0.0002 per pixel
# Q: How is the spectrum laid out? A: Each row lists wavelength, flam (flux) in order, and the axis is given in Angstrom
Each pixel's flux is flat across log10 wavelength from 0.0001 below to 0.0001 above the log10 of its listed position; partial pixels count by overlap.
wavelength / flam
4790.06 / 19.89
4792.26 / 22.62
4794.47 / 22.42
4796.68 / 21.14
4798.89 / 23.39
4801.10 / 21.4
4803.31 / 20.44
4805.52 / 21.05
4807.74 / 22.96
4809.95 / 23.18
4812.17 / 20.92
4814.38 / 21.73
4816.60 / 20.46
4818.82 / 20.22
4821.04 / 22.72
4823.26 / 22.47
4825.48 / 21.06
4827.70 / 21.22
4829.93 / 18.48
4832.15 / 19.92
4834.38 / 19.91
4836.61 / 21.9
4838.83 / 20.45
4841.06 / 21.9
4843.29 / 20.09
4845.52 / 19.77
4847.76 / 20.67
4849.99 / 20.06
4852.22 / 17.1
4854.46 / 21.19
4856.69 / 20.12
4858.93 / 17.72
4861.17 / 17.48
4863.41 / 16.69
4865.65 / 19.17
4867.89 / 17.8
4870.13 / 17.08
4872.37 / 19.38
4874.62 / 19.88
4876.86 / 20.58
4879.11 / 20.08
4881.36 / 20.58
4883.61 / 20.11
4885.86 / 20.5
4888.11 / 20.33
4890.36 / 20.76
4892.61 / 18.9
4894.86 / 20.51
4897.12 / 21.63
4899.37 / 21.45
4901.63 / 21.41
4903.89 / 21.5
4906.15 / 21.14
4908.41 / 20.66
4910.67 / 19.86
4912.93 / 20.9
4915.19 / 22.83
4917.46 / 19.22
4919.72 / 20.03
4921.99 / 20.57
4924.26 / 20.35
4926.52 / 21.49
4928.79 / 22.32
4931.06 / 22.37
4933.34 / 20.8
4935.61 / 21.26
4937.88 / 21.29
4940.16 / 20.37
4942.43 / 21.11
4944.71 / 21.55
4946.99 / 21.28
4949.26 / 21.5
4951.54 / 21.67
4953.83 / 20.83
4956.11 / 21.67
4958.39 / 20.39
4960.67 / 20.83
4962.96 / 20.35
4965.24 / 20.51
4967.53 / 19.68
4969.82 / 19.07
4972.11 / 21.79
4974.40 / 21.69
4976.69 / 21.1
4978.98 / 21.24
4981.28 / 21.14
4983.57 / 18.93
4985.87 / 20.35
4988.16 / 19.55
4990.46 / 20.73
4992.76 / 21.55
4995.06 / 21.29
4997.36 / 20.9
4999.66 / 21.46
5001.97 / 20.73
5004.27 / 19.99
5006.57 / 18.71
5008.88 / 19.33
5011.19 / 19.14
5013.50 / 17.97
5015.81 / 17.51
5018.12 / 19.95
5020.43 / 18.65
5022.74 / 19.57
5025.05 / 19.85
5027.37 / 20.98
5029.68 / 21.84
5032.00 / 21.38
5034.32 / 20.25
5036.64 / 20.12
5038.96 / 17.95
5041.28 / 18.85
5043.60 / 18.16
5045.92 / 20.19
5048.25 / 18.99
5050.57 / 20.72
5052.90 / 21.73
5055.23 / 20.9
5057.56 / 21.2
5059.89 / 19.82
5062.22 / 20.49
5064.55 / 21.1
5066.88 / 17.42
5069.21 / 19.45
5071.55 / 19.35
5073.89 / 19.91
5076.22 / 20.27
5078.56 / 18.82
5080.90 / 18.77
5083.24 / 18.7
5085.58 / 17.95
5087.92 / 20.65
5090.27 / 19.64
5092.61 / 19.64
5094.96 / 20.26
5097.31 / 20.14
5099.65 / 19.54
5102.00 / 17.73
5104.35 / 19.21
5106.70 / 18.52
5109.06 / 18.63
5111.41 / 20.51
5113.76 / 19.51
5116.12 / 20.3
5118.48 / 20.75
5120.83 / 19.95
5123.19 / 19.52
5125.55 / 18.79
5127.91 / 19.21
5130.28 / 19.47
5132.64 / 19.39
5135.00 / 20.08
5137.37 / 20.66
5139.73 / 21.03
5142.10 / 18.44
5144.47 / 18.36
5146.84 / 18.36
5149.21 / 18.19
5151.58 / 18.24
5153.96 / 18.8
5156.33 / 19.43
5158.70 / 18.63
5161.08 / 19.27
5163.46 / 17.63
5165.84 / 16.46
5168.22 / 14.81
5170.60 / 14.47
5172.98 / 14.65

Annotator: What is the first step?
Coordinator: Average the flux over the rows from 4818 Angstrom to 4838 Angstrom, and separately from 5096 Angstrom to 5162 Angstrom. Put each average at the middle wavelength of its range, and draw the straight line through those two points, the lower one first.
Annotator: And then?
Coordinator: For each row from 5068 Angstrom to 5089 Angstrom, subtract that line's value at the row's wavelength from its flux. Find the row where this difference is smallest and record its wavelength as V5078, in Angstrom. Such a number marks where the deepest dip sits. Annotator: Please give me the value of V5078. 5085.58 Angstrom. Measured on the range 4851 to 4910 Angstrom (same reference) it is 4863.41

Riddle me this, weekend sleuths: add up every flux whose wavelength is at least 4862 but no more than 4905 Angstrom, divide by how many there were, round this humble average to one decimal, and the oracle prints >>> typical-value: 19.9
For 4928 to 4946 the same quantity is 21.4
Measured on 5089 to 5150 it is 19.5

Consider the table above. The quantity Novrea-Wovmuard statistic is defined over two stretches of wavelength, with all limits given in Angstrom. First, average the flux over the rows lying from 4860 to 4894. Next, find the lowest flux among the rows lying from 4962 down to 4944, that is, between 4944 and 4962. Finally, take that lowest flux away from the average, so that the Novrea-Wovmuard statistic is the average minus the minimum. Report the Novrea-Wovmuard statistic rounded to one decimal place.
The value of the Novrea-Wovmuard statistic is -1.1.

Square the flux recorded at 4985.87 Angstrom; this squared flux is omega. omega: 414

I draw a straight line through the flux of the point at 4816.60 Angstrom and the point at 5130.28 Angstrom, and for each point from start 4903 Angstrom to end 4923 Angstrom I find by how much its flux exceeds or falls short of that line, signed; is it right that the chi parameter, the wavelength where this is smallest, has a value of 4917.46 Angstrom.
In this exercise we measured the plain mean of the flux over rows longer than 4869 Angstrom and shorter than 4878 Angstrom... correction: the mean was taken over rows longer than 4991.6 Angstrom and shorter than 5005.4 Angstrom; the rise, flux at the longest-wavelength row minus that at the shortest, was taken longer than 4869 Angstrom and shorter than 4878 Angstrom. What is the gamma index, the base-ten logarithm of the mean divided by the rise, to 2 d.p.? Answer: 0.78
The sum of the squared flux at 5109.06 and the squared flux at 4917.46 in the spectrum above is 716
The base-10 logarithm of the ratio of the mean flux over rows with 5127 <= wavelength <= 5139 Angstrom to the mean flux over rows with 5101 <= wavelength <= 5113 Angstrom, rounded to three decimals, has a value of 0.019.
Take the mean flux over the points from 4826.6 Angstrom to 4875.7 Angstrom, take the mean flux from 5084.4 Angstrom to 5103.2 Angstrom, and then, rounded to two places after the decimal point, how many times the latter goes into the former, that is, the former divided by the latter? 1.00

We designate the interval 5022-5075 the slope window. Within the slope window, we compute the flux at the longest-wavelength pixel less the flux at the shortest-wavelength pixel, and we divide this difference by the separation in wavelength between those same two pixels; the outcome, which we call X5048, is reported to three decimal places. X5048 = 0.007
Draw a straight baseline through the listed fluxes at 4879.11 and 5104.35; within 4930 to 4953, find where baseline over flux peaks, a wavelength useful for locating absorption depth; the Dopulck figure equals 4940.16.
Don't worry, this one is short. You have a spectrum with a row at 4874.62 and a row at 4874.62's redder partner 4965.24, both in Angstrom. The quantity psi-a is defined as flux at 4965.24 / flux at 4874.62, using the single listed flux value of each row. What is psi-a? 1.03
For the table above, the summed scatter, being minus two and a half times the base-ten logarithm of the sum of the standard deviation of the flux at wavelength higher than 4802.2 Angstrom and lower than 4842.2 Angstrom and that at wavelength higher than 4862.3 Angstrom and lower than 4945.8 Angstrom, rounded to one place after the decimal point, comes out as -1.0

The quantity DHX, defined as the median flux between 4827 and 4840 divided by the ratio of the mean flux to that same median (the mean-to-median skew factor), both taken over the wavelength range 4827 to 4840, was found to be 20.1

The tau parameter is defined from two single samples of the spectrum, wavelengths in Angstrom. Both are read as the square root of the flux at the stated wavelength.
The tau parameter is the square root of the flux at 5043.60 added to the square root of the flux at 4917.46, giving 8.6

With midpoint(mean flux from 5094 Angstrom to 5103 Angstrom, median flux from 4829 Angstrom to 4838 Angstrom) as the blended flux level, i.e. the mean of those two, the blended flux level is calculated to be 19.7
